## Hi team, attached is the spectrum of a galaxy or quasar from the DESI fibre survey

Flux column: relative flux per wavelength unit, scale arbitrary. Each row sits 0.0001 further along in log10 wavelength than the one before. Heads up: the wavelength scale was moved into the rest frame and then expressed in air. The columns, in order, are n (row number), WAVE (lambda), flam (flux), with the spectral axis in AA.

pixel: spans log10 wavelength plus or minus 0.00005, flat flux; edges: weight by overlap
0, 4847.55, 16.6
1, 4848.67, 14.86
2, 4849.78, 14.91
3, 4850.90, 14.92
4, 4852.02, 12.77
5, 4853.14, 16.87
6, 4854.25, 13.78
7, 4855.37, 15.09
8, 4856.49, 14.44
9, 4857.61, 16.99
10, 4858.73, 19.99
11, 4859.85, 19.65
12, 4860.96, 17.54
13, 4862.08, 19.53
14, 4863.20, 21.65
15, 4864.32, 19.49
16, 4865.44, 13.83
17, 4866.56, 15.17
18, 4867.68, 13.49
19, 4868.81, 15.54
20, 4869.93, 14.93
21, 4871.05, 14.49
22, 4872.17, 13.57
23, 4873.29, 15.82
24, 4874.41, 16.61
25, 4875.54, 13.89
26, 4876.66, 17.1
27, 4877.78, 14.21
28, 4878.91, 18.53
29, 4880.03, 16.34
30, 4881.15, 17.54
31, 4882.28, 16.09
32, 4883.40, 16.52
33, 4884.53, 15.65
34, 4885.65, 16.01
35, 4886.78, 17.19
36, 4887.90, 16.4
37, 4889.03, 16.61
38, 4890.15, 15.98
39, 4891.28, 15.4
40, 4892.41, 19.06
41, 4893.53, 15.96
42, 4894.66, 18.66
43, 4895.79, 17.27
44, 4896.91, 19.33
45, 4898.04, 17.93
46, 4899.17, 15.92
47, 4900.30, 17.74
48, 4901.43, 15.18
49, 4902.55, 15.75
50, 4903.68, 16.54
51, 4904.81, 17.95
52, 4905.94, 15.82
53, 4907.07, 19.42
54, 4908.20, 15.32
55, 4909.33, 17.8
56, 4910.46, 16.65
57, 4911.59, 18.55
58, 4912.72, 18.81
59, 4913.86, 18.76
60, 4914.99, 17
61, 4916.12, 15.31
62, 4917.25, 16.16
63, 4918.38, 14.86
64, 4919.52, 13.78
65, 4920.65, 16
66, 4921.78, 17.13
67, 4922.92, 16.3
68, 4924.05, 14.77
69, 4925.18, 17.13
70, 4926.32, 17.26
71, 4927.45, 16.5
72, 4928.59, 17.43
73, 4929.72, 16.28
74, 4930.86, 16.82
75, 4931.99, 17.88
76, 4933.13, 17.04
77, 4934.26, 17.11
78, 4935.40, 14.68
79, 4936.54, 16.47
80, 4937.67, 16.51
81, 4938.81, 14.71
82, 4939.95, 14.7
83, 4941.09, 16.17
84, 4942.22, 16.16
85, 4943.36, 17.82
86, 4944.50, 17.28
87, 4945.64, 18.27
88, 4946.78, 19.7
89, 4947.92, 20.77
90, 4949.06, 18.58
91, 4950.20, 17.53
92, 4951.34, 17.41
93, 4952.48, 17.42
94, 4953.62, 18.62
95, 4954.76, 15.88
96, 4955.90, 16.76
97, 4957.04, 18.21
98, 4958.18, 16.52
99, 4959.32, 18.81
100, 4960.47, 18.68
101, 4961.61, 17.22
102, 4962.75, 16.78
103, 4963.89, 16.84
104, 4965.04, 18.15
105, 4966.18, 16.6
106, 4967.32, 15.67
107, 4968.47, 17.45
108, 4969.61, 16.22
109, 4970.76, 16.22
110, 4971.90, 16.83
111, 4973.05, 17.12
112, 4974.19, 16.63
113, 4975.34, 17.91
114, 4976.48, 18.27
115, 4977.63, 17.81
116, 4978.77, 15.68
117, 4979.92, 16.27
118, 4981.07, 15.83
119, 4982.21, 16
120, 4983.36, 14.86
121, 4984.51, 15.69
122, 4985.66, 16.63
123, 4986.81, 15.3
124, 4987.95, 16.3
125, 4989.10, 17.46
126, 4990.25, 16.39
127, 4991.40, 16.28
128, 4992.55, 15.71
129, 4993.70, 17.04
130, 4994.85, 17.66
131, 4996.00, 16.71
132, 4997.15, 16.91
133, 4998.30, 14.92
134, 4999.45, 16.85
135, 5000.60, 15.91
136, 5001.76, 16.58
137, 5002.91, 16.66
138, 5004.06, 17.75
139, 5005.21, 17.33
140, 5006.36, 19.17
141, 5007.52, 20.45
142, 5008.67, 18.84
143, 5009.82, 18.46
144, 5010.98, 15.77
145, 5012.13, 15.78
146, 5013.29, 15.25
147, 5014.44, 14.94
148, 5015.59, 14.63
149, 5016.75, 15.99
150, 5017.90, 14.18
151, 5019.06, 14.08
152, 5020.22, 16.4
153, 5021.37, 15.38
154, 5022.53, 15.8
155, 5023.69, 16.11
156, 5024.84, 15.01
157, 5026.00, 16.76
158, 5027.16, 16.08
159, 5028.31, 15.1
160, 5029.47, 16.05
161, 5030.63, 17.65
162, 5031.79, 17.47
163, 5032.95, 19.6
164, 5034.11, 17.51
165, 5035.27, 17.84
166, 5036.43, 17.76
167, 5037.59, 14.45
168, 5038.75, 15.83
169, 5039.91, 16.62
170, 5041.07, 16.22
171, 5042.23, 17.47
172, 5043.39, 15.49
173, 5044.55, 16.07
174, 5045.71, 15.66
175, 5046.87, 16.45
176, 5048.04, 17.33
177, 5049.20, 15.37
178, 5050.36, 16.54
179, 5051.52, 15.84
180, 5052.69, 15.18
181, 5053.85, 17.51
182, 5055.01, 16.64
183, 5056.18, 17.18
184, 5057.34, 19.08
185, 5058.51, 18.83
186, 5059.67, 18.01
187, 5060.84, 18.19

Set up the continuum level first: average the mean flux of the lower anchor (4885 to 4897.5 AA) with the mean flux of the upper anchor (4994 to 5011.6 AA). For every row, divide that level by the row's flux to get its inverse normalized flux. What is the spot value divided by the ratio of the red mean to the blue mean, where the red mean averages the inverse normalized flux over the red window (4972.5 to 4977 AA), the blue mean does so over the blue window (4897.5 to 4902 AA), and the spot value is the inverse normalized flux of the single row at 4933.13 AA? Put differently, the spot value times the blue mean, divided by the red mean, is 1.06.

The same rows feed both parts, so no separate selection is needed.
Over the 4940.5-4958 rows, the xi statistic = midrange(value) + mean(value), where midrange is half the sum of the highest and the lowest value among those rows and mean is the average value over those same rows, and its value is 36.1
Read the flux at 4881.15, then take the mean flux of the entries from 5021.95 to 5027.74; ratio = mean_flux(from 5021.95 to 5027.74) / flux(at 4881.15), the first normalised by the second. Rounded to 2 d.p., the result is 0.91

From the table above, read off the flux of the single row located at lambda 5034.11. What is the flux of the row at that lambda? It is 17.51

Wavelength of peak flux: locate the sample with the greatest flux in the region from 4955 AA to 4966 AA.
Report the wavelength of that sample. 4959.32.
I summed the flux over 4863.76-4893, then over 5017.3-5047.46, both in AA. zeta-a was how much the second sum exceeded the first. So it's 7.6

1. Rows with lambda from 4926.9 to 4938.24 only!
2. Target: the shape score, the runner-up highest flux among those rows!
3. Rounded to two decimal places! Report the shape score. 17.43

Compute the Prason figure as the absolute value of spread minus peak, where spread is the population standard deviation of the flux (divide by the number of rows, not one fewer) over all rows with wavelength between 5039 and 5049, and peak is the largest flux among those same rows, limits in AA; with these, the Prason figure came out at 16.8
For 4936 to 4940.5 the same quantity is 15.6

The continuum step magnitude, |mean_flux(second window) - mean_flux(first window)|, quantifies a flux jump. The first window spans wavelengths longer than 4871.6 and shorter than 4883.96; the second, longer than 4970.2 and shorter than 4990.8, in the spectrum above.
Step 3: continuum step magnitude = 0.5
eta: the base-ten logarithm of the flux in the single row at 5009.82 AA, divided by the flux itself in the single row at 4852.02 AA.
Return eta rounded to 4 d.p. 0.0992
